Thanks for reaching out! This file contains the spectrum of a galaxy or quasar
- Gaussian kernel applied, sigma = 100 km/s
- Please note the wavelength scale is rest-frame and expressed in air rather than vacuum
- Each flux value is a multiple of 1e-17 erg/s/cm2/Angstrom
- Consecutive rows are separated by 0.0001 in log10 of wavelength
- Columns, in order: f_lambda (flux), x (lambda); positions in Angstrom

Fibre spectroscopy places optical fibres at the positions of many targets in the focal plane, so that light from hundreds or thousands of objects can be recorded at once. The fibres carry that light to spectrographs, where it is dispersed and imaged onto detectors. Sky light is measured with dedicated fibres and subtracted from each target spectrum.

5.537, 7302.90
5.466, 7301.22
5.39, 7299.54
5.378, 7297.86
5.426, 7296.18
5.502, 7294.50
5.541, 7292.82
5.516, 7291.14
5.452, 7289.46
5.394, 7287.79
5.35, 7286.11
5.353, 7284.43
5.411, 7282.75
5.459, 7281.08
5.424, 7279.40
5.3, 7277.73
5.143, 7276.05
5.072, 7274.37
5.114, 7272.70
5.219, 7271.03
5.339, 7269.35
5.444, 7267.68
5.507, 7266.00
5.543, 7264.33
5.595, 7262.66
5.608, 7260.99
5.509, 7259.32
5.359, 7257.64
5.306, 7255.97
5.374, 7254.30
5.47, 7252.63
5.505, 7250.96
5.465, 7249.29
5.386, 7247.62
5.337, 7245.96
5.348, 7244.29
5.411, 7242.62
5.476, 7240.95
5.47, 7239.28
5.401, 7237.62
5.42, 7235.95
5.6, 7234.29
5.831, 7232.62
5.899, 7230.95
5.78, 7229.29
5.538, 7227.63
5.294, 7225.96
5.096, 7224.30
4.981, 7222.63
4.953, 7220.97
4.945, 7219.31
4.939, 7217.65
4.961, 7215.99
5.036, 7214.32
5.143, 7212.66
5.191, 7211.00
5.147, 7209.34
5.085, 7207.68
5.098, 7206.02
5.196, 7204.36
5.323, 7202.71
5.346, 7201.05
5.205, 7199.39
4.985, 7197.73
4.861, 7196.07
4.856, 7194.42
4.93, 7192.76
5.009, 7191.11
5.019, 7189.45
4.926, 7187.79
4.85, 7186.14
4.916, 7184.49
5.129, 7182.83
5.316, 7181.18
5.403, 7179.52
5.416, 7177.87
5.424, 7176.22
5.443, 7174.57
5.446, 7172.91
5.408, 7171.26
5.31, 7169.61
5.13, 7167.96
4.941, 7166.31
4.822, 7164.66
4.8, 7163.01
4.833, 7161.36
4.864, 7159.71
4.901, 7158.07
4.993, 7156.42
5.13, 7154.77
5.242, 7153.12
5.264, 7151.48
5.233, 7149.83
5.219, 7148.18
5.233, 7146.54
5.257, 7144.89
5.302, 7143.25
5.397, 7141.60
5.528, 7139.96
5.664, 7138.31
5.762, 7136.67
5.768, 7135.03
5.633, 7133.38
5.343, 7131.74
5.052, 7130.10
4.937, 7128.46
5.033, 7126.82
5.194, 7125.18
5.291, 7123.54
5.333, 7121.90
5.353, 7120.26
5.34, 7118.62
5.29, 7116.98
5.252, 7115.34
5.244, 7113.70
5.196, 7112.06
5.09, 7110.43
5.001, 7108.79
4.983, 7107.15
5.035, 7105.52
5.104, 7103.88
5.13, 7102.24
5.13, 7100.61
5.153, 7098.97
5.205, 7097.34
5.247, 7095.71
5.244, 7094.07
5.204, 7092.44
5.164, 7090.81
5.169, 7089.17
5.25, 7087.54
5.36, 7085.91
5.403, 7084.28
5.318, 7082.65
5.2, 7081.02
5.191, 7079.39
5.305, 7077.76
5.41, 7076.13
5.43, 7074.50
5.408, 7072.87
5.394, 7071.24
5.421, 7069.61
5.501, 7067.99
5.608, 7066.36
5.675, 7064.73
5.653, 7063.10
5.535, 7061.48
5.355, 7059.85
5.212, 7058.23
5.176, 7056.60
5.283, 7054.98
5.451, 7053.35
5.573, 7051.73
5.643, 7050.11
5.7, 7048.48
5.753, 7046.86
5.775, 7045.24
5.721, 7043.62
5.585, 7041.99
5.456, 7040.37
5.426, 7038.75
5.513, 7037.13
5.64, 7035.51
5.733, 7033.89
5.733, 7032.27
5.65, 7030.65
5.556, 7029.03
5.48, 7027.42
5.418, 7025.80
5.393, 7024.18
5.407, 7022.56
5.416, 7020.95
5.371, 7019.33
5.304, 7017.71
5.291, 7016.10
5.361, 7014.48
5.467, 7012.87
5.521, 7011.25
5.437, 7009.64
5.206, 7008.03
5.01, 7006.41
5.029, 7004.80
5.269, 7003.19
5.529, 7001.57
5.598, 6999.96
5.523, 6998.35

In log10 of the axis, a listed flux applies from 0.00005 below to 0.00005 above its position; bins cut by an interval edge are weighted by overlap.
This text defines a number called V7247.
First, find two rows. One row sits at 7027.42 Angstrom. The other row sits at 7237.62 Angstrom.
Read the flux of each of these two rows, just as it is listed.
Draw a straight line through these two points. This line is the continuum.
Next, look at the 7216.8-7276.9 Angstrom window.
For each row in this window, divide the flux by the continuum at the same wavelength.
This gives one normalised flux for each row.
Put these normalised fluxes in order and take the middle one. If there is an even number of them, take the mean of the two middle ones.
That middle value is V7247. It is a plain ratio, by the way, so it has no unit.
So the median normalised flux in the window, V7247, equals 1.00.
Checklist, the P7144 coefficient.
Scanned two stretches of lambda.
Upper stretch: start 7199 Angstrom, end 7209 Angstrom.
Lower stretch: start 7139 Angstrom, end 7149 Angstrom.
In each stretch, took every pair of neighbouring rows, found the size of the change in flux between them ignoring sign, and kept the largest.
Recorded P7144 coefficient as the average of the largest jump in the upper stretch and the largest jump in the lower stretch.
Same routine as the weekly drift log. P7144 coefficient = 0.14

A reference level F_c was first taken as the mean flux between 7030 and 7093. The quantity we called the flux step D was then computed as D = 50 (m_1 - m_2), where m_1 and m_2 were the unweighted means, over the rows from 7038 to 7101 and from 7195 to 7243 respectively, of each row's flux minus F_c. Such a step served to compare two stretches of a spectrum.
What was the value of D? 7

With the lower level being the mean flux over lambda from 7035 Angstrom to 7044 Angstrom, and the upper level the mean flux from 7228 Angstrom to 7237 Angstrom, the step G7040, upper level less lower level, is 0.15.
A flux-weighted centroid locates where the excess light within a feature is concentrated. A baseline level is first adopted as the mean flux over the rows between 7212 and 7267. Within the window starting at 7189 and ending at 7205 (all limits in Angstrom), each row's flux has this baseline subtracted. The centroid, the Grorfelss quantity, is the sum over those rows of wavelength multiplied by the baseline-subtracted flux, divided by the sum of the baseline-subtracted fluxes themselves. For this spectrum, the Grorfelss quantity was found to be 7195.0 Angstrom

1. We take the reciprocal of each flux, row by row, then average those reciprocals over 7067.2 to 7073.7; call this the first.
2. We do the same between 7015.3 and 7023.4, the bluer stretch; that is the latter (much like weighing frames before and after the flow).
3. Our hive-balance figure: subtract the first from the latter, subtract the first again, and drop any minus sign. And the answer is 0.182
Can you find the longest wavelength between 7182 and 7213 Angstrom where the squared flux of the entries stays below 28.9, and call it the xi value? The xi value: 7212.66 Angstrom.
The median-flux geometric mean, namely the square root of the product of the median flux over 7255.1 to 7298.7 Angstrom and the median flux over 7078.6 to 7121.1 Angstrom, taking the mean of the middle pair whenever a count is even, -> 5.31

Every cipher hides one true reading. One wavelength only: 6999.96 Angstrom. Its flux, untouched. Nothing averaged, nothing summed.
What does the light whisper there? 5.598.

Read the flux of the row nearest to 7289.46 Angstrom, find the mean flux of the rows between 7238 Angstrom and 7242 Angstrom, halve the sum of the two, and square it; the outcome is 29.8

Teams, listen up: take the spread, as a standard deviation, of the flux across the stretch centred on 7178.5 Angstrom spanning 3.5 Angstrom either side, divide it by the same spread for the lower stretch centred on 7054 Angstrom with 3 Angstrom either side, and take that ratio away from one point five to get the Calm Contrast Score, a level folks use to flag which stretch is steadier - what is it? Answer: 1.2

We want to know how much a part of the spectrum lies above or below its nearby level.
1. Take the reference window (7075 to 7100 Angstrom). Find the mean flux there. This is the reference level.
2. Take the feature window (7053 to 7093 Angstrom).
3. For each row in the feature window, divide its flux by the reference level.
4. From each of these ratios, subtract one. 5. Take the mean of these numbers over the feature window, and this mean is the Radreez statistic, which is 0.02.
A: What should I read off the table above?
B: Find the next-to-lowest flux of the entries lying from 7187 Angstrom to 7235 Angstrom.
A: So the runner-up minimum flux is 4.861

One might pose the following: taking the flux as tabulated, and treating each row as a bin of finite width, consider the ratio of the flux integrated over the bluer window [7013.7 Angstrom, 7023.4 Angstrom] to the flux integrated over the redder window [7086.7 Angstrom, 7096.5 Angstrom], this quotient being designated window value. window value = 1.02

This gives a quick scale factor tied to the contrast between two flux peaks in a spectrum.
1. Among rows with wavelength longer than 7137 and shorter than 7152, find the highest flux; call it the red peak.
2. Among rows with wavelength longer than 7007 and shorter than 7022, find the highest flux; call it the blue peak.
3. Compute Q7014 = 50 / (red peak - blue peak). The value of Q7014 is 350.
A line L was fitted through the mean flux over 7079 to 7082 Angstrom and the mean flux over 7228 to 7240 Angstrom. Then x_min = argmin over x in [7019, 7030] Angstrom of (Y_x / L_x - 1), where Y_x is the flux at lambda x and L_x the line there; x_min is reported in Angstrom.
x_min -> 7019.33 Angstrom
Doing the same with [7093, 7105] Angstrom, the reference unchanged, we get 7103.88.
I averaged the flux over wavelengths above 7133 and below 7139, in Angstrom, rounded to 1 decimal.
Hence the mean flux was 5.7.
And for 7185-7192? 5.0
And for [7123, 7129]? 5.1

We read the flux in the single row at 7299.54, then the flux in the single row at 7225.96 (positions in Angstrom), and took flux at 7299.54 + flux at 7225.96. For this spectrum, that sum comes 10.7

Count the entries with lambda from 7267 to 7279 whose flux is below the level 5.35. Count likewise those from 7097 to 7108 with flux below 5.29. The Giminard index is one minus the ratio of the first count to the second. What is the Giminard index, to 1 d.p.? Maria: 0.1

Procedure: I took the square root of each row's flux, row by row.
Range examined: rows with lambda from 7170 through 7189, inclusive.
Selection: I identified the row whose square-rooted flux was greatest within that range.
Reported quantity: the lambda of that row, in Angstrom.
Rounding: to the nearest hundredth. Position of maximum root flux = 7172.91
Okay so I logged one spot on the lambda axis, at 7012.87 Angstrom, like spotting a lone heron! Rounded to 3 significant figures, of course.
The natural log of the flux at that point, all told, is 1.70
